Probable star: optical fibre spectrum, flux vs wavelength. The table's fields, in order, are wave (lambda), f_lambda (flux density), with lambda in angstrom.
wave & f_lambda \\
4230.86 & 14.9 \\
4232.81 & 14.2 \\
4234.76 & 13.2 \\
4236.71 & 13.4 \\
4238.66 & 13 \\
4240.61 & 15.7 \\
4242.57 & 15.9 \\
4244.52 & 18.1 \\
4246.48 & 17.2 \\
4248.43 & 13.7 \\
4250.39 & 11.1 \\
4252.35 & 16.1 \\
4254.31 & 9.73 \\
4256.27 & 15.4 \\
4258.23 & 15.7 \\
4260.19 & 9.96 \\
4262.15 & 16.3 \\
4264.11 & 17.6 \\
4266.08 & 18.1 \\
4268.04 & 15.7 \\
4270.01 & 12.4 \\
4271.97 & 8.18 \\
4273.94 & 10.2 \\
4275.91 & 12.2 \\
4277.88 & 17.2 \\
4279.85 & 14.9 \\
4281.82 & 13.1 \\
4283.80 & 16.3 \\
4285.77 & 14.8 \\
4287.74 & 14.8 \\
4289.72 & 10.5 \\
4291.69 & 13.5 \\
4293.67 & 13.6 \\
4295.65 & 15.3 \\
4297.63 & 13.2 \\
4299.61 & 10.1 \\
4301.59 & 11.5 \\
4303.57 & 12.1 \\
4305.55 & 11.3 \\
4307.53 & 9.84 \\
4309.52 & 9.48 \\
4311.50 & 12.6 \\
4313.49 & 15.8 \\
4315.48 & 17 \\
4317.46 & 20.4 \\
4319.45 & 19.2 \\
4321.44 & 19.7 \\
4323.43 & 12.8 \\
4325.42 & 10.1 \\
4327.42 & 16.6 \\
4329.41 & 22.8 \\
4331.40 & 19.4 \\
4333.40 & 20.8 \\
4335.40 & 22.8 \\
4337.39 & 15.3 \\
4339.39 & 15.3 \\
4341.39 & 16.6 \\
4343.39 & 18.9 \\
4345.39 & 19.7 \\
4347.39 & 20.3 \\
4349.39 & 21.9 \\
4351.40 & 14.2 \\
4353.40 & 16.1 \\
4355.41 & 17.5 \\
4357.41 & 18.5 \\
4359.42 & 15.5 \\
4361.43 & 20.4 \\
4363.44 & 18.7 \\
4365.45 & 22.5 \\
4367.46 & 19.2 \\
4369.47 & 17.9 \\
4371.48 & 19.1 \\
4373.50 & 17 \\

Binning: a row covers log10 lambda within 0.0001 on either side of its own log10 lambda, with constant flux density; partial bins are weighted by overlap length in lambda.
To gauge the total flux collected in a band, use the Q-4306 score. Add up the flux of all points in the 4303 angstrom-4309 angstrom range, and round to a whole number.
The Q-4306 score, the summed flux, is 33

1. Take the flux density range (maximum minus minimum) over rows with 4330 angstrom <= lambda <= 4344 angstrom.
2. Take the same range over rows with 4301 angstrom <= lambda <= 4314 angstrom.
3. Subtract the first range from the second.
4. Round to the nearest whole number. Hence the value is -1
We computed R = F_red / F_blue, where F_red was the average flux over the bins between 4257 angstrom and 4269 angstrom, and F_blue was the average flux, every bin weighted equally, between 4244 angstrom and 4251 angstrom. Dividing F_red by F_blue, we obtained 1.0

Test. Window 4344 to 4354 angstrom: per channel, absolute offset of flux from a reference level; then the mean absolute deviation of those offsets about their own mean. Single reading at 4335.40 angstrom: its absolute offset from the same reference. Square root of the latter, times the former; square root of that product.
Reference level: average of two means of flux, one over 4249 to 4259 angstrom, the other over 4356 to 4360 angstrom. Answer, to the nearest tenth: 2.4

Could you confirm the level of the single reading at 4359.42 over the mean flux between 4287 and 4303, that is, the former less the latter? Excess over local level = 3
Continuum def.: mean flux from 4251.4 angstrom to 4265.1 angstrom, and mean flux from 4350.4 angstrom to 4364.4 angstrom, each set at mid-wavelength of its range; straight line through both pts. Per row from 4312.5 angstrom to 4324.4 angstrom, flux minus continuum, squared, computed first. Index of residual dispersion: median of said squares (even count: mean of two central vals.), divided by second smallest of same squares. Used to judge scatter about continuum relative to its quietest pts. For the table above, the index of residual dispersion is 12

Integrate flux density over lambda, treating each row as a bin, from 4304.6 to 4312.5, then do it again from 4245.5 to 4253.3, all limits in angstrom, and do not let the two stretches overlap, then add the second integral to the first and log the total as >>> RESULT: 199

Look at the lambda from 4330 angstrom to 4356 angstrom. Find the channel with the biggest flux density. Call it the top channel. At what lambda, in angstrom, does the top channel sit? 4335.40 angstrom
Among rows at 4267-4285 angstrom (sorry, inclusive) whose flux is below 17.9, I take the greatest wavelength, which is 4283.80 angstrom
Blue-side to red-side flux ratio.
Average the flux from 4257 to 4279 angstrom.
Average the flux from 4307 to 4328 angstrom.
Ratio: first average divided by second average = 0.94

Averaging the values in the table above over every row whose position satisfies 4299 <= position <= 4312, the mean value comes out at 11.0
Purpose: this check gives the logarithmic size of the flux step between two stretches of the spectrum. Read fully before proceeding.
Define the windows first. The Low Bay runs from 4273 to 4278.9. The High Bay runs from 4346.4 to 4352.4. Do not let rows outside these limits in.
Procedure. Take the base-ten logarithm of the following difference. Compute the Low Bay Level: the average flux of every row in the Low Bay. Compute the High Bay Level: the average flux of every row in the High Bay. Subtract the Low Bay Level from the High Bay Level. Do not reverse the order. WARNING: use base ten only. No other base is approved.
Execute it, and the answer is 0.75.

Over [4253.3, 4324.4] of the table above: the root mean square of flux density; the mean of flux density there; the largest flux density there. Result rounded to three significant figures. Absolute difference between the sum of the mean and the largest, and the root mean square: 20.1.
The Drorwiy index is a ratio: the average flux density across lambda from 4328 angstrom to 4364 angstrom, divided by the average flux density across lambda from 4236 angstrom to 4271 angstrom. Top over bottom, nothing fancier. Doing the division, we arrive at 1.26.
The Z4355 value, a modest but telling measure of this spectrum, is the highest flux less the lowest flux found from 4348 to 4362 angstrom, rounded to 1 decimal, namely 7.7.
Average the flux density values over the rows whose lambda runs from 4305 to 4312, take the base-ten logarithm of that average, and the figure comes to 1.03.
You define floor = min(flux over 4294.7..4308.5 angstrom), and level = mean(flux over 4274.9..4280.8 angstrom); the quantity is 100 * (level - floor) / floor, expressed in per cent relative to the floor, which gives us 50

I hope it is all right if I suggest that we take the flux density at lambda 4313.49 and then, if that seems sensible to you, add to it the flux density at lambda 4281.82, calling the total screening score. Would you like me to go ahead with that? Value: 28.9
